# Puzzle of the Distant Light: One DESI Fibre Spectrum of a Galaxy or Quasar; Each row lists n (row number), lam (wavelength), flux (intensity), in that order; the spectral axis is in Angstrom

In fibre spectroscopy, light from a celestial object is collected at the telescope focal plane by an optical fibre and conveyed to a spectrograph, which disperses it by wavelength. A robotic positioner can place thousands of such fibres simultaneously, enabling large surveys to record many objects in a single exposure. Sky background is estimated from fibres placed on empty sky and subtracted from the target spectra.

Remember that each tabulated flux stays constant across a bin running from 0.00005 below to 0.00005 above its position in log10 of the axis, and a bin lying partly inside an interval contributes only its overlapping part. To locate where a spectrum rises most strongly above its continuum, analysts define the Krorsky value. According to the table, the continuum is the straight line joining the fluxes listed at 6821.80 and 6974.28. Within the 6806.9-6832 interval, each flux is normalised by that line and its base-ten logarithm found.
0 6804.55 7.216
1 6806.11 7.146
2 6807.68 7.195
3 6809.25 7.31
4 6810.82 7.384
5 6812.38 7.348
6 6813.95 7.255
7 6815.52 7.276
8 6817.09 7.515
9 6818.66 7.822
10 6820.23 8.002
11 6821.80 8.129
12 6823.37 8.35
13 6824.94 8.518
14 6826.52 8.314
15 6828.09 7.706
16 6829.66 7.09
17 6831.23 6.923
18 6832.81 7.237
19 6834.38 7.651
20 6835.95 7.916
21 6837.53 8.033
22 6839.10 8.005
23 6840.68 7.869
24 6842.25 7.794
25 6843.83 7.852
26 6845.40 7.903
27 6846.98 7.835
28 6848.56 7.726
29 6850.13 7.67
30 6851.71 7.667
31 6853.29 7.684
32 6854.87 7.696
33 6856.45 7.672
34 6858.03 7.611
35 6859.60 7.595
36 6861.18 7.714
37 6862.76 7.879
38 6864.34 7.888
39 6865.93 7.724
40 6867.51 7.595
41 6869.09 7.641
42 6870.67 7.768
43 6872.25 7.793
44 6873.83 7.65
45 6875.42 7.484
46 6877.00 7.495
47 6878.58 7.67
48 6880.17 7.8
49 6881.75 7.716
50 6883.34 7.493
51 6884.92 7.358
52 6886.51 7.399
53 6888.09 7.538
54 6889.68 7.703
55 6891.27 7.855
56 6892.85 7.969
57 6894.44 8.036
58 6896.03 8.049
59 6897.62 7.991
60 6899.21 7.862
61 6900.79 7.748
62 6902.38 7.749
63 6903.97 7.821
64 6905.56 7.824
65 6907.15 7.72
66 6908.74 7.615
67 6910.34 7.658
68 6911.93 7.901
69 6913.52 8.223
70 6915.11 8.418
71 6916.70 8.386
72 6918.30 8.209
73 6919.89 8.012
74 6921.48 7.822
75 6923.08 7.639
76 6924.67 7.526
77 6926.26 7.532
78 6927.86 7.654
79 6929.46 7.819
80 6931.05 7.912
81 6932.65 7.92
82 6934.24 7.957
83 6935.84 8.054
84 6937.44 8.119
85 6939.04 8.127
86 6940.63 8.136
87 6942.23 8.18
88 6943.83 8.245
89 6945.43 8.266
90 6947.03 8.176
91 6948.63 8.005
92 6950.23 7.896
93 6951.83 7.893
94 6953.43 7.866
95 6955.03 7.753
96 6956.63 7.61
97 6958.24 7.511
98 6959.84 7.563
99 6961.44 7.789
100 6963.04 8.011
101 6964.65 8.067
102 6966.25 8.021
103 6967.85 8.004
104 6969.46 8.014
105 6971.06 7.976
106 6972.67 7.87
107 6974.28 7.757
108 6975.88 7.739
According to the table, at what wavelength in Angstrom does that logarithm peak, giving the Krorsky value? 6824.94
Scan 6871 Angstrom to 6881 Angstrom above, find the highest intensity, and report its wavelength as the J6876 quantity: 6880.17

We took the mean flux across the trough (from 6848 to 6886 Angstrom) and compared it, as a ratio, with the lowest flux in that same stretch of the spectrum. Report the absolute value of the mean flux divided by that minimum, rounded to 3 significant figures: 1.04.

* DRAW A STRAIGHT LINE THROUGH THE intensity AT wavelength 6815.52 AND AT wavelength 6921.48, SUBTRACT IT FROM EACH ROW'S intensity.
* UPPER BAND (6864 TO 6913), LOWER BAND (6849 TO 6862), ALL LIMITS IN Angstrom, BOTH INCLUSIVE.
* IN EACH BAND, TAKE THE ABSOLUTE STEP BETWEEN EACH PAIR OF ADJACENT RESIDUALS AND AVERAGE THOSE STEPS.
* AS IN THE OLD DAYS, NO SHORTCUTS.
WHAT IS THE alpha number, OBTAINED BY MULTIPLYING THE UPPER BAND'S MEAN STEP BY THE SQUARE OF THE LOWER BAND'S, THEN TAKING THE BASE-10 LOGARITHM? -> -3.8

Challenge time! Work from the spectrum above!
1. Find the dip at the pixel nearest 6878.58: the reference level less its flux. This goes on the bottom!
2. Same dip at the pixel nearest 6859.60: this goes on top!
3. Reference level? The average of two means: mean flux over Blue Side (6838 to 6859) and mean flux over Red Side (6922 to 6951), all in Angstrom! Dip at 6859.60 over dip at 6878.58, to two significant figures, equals 1.4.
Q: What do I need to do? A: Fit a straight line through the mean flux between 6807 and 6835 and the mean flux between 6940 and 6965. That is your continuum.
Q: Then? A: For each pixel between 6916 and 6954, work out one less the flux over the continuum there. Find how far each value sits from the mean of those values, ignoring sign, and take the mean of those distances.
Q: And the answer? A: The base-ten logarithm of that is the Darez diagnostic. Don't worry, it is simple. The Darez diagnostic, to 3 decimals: -1.632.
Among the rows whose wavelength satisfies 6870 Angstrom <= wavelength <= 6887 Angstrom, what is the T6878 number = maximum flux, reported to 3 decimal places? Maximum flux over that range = 7.800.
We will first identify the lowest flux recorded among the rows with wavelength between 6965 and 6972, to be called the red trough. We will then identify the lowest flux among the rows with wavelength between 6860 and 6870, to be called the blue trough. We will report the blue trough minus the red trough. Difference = -0.4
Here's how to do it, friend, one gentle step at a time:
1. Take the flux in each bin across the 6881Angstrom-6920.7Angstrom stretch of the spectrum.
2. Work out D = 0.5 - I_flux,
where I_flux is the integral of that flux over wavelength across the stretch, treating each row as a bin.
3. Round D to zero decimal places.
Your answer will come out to -311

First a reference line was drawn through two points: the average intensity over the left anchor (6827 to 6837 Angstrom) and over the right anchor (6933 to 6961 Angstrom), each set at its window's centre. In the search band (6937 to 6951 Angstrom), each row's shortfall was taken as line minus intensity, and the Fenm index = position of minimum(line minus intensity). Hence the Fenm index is 6945.43 Angstrom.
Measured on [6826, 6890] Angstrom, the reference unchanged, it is 6826.52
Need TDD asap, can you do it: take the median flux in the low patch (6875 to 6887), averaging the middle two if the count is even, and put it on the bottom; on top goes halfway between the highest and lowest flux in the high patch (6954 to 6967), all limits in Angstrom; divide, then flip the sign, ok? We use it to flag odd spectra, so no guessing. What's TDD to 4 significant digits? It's -1.039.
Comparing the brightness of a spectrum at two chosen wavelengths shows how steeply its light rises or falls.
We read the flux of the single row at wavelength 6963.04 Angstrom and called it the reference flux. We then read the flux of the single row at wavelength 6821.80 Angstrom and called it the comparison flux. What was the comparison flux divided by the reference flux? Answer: 1.01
